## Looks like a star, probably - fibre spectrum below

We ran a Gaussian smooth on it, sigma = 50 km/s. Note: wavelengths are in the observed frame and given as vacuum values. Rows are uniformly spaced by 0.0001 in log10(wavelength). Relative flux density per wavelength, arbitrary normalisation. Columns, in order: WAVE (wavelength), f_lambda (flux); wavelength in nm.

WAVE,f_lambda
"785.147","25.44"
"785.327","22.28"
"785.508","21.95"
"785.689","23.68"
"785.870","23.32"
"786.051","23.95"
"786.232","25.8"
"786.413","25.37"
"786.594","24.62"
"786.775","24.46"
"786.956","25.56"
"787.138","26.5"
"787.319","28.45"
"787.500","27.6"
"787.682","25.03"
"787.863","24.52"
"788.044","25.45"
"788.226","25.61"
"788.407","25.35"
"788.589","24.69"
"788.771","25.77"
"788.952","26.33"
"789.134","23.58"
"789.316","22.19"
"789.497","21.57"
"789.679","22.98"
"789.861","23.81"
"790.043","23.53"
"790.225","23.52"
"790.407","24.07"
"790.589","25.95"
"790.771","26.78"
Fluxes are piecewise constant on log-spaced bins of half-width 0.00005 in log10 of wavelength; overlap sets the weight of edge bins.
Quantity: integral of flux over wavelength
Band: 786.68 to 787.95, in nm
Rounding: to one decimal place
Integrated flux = 33.0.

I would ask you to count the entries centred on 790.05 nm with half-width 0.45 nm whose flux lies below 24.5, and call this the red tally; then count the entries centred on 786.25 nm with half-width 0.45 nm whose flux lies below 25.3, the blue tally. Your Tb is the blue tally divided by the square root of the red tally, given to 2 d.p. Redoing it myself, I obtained 1.34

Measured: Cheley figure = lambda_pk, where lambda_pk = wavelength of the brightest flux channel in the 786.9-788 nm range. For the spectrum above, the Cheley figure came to 787.319 nm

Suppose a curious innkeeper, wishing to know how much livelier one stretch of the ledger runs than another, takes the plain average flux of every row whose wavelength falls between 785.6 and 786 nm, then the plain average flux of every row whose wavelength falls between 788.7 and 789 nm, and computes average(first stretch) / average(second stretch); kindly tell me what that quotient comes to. 0.90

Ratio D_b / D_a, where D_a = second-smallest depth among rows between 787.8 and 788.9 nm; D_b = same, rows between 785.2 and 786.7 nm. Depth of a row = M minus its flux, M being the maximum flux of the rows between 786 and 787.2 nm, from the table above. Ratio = 1.3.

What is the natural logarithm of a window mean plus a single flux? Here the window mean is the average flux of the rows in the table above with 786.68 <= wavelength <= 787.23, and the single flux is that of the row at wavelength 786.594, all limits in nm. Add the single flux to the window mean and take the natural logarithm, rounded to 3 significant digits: 3.91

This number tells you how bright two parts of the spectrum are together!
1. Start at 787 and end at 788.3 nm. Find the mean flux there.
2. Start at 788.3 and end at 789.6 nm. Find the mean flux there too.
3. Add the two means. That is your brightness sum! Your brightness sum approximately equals 50.4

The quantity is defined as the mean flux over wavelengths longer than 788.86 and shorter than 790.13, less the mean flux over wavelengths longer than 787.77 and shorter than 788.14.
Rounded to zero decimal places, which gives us -2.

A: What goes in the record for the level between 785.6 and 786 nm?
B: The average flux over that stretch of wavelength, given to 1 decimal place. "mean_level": 23.5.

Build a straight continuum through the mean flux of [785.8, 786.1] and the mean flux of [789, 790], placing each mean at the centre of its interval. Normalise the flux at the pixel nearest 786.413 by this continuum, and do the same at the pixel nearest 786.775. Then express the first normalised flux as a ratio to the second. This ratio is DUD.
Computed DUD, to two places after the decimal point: 1.03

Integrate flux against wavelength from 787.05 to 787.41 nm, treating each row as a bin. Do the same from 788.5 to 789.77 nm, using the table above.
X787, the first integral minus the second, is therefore -20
